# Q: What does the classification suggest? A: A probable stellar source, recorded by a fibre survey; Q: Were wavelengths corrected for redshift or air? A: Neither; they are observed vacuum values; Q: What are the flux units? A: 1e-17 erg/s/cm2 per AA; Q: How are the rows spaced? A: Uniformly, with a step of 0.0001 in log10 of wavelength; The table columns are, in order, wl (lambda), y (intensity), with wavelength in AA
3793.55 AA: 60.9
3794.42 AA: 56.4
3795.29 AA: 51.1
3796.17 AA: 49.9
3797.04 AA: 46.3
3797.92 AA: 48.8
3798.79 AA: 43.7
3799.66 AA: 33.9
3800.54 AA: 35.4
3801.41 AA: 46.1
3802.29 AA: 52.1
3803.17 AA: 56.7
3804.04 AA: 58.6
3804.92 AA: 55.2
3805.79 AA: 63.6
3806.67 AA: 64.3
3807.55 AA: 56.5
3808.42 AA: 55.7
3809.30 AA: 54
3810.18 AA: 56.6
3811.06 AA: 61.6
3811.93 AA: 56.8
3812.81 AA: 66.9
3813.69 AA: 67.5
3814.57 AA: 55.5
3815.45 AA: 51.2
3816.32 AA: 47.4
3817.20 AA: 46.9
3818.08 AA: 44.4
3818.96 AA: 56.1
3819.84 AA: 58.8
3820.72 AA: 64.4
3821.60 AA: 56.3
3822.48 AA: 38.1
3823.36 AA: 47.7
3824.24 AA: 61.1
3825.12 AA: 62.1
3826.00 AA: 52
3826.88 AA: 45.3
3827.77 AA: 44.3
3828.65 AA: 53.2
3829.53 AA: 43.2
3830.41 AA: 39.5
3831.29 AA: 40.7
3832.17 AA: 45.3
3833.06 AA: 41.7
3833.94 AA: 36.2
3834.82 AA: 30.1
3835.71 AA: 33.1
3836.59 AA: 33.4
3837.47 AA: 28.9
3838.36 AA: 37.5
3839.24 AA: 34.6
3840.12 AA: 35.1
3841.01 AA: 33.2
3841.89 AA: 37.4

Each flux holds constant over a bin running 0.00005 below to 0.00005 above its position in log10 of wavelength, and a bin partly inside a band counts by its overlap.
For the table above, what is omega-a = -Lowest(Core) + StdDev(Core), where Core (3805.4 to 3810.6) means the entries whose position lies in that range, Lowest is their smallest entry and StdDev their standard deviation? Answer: -50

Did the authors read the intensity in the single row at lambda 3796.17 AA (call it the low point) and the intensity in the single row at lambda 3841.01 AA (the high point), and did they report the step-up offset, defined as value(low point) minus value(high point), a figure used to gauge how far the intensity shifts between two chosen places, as 17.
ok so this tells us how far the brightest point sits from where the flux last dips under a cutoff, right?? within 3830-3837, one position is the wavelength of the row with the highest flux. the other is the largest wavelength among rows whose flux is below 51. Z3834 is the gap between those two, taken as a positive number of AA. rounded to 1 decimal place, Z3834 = 4.4 AA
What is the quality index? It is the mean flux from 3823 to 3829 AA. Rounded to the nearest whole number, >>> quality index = 52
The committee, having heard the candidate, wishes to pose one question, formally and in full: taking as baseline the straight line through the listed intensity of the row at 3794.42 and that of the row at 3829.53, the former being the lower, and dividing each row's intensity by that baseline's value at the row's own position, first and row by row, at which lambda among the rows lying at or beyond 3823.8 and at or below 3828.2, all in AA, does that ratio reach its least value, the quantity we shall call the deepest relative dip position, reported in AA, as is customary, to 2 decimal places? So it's 3827.77 AA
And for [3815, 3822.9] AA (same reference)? 3822.48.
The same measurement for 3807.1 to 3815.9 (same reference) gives 3815.45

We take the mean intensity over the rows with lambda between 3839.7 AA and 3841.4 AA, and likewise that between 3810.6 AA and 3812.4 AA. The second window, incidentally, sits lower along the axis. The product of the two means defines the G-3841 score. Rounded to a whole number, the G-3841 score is 2022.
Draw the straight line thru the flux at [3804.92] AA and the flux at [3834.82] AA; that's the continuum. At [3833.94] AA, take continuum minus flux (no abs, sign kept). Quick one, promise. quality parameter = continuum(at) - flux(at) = -5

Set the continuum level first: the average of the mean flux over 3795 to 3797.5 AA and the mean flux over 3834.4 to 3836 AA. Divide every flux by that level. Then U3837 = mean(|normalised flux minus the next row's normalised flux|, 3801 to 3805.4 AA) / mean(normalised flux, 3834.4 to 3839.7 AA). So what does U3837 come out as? 0.121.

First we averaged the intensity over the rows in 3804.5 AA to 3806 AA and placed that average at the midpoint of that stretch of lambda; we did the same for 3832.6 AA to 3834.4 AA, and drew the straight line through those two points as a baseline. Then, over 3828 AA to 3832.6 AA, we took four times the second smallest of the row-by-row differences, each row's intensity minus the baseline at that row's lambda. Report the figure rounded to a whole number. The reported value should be 1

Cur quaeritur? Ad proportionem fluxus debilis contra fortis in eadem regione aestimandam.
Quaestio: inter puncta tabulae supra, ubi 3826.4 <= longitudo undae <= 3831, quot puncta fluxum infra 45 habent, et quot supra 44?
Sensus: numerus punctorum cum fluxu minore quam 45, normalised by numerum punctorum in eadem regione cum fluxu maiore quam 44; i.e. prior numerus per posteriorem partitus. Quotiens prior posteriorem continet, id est 1.00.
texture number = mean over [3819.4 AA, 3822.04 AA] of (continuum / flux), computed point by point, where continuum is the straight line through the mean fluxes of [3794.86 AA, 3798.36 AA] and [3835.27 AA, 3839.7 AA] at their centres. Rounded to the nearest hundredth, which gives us 0.67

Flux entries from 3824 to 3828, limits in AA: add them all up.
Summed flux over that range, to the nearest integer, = 265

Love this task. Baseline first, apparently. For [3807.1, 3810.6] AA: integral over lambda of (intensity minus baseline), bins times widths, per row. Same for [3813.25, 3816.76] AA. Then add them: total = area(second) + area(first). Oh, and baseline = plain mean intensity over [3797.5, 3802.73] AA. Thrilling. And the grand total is 86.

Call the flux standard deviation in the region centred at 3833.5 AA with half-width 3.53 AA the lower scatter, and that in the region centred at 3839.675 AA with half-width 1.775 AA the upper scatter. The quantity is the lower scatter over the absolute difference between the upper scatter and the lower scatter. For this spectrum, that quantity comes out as 1.5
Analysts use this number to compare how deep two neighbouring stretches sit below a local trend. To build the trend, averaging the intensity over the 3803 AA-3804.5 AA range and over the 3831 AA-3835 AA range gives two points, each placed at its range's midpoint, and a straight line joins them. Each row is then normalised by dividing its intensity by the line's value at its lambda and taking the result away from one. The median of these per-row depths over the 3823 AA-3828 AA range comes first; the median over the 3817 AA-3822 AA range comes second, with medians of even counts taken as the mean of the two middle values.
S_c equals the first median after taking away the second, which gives 0.07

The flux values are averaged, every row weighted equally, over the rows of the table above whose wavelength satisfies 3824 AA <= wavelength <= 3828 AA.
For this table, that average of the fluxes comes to 53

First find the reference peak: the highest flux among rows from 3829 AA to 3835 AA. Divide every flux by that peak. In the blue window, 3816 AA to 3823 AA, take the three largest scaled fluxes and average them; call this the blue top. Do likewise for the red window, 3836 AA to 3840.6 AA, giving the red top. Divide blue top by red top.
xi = 1.67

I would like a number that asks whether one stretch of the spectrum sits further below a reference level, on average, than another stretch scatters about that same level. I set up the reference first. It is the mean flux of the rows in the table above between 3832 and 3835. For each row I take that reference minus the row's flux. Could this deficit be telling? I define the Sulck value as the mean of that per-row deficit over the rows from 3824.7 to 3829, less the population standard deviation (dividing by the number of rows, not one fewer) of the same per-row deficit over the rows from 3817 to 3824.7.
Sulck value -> -21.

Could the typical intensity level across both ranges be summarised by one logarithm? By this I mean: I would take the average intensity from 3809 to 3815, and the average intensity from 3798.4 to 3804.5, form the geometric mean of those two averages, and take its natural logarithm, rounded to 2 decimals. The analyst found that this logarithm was 3.97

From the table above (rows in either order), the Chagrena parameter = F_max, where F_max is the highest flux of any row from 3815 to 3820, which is 58.8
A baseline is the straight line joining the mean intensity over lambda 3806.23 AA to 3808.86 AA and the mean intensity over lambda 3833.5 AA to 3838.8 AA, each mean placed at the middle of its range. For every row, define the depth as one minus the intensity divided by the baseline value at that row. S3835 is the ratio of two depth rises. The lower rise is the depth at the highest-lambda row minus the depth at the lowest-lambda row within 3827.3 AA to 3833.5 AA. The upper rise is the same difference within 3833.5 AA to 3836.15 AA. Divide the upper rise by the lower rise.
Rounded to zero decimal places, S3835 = -1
